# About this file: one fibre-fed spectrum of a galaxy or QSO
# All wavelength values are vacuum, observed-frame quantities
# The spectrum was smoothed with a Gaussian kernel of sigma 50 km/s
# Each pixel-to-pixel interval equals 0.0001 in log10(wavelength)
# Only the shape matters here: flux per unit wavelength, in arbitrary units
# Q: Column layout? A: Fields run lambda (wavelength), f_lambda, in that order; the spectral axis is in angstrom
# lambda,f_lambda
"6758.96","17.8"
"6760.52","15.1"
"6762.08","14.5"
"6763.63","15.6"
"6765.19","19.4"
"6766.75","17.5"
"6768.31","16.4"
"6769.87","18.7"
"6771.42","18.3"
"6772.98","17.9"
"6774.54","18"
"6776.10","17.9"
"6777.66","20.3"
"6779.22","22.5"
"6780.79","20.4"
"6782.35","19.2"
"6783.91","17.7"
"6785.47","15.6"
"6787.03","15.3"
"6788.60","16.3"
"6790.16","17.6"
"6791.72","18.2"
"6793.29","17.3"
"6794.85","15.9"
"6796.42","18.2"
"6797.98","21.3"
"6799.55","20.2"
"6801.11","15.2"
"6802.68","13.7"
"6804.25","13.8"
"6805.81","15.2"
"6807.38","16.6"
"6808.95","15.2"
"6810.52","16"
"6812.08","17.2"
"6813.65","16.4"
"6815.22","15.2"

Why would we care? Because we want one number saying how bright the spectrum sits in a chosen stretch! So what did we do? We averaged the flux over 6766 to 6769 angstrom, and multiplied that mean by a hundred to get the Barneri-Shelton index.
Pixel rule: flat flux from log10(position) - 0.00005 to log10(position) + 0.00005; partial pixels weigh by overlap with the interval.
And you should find 1695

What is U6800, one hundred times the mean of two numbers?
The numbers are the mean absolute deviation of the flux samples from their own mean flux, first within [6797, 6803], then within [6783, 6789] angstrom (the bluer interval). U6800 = 196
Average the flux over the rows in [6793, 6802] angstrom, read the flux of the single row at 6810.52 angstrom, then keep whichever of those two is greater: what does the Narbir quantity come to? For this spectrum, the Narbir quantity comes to 18.0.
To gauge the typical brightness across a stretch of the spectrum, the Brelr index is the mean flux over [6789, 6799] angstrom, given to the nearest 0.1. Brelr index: 18.1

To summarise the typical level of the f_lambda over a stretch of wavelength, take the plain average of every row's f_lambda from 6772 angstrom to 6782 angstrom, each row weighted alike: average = 19.5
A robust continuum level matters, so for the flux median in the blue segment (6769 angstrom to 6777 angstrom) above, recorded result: 18.0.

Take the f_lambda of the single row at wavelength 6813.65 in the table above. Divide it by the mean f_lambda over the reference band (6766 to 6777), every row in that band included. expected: 0.92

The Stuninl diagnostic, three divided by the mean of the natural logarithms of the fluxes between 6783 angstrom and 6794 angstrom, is 1.06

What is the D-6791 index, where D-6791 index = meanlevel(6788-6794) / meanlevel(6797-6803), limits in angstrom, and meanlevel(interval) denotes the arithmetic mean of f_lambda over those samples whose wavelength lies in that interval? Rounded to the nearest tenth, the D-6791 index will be 1.0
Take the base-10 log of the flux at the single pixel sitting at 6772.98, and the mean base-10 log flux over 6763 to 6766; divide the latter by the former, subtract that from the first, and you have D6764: 0.26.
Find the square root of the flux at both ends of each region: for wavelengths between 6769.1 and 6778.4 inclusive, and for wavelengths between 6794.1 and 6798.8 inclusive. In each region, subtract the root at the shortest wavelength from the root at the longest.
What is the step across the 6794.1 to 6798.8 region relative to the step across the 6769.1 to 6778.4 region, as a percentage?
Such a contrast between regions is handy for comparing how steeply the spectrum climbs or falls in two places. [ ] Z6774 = 346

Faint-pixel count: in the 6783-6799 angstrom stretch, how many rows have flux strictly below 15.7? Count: 2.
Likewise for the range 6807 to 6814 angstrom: 1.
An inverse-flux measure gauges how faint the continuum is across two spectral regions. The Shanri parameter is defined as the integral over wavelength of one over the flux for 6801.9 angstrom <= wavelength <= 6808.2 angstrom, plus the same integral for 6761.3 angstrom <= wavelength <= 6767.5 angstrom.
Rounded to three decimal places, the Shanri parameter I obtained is 0.802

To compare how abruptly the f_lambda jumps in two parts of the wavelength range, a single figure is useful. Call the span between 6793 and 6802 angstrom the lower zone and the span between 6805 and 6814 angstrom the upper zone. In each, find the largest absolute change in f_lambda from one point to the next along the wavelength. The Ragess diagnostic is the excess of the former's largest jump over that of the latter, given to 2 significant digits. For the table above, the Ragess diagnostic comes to 3.6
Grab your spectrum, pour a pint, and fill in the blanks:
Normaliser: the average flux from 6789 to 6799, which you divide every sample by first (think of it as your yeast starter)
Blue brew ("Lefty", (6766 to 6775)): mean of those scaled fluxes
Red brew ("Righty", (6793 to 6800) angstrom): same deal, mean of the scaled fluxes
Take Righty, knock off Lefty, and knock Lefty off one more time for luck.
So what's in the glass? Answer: -0.94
